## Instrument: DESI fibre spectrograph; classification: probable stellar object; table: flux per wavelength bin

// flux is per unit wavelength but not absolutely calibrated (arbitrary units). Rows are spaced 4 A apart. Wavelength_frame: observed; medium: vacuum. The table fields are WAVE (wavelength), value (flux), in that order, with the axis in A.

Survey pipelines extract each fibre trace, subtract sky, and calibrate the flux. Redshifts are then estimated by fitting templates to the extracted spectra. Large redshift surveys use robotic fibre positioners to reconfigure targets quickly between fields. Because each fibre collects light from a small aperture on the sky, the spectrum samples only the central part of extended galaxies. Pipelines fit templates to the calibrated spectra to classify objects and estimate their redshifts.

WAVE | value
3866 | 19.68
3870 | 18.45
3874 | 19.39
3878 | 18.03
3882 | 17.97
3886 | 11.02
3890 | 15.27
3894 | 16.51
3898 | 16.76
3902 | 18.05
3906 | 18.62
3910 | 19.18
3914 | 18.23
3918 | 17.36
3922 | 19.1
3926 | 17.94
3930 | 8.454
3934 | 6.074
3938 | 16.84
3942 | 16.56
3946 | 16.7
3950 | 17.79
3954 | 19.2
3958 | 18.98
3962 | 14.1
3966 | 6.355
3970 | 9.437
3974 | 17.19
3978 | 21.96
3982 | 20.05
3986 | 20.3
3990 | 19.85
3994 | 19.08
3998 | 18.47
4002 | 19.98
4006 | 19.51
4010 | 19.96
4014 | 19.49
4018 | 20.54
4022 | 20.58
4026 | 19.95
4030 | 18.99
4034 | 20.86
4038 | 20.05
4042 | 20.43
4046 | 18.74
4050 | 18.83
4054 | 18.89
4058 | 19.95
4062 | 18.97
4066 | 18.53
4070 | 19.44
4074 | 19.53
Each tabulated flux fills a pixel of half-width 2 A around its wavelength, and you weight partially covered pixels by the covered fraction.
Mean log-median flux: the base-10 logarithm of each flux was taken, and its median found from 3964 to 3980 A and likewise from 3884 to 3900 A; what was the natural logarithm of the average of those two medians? 0.142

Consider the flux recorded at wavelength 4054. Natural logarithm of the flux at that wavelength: 2.94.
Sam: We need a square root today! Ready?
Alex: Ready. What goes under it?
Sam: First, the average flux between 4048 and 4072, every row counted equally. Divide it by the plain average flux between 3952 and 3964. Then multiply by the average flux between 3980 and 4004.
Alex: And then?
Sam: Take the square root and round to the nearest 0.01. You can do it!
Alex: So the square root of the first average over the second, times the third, 4.64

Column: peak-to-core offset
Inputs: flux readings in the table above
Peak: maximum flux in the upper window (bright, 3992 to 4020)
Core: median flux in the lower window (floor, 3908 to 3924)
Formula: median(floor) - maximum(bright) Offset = -1.9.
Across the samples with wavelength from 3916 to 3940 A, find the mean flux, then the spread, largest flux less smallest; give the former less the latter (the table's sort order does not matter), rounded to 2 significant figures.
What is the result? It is 1.3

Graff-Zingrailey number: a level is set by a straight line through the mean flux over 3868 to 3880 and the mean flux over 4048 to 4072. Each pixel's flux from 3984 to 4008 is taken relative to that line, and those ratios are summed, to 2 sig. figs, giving 6.2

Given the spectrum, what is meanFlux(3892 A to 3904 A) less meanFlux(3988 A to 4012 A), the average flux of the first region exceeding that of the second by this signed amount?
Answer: -2.4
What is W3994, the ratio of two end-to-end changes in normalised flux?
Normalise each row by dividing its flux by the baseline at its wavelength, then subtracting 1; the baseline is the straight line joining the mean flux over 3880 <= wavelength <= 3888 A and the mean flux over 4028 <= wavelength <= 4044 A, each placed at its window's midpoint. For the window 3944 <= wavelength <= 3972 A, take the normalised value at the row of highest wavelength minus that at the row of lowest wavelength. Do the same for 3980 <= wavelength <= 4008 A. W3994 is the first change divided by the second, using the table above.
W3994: 5.8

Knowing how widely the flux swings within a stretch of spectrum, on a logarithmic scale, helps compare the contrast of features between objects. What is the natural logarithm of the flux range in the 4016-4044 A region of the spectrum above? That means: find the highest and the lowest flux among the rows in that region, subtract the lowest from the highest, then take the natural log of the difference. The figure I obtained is 0.6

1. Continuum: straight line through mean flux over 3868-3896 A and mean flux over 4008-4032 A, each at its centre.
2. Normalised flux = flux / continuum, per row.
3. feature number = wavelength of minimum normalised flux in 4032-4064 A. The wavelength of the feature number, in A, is 4062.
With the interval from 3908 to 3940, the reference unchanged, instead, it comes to 3934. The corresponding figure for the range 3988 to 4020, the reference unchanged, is 3998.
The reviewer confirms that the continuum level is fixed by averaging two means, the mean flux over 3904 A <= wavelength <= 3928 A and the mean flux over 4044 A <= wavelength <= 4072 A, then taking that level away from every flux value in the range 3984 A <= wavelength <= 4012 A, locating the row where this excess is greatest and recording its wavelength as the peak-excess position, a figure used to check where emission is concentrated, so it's 3986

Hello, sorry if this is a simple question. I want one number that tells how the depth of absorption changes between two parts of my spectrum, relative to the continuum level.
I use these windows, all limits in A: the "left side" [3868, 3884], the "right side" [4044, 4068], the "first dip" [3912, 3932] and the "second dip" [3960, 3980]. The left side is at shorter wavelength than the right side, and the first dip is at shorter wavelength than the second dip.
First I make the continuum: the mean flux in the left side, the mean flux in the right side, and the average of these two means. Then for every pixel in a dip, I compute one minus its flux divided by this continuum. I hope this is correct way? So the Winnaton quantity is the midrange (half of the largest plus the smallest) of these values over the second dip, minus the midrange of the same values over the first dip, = -0.02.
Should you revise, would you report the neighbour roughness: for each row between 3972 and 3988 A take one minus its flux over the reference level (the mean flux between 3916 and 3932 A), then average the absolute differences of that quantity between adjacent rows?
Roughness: 0.15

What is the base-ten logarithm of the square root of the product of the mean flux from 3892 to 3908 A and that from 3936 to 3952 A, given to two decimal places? 1.24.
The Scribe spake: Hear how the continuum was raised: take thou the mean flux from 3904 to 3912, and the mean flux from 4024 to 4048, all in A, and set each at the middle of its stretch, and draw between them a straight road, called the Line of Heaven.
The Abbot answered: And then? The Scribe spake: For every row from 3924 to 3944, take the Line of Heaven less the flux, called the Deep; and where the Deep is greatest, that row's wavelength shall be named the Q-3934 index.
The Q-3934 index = 3934 A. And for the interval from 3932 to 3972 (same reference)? 3934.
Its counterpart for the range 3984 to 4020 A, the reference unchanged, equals 3998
